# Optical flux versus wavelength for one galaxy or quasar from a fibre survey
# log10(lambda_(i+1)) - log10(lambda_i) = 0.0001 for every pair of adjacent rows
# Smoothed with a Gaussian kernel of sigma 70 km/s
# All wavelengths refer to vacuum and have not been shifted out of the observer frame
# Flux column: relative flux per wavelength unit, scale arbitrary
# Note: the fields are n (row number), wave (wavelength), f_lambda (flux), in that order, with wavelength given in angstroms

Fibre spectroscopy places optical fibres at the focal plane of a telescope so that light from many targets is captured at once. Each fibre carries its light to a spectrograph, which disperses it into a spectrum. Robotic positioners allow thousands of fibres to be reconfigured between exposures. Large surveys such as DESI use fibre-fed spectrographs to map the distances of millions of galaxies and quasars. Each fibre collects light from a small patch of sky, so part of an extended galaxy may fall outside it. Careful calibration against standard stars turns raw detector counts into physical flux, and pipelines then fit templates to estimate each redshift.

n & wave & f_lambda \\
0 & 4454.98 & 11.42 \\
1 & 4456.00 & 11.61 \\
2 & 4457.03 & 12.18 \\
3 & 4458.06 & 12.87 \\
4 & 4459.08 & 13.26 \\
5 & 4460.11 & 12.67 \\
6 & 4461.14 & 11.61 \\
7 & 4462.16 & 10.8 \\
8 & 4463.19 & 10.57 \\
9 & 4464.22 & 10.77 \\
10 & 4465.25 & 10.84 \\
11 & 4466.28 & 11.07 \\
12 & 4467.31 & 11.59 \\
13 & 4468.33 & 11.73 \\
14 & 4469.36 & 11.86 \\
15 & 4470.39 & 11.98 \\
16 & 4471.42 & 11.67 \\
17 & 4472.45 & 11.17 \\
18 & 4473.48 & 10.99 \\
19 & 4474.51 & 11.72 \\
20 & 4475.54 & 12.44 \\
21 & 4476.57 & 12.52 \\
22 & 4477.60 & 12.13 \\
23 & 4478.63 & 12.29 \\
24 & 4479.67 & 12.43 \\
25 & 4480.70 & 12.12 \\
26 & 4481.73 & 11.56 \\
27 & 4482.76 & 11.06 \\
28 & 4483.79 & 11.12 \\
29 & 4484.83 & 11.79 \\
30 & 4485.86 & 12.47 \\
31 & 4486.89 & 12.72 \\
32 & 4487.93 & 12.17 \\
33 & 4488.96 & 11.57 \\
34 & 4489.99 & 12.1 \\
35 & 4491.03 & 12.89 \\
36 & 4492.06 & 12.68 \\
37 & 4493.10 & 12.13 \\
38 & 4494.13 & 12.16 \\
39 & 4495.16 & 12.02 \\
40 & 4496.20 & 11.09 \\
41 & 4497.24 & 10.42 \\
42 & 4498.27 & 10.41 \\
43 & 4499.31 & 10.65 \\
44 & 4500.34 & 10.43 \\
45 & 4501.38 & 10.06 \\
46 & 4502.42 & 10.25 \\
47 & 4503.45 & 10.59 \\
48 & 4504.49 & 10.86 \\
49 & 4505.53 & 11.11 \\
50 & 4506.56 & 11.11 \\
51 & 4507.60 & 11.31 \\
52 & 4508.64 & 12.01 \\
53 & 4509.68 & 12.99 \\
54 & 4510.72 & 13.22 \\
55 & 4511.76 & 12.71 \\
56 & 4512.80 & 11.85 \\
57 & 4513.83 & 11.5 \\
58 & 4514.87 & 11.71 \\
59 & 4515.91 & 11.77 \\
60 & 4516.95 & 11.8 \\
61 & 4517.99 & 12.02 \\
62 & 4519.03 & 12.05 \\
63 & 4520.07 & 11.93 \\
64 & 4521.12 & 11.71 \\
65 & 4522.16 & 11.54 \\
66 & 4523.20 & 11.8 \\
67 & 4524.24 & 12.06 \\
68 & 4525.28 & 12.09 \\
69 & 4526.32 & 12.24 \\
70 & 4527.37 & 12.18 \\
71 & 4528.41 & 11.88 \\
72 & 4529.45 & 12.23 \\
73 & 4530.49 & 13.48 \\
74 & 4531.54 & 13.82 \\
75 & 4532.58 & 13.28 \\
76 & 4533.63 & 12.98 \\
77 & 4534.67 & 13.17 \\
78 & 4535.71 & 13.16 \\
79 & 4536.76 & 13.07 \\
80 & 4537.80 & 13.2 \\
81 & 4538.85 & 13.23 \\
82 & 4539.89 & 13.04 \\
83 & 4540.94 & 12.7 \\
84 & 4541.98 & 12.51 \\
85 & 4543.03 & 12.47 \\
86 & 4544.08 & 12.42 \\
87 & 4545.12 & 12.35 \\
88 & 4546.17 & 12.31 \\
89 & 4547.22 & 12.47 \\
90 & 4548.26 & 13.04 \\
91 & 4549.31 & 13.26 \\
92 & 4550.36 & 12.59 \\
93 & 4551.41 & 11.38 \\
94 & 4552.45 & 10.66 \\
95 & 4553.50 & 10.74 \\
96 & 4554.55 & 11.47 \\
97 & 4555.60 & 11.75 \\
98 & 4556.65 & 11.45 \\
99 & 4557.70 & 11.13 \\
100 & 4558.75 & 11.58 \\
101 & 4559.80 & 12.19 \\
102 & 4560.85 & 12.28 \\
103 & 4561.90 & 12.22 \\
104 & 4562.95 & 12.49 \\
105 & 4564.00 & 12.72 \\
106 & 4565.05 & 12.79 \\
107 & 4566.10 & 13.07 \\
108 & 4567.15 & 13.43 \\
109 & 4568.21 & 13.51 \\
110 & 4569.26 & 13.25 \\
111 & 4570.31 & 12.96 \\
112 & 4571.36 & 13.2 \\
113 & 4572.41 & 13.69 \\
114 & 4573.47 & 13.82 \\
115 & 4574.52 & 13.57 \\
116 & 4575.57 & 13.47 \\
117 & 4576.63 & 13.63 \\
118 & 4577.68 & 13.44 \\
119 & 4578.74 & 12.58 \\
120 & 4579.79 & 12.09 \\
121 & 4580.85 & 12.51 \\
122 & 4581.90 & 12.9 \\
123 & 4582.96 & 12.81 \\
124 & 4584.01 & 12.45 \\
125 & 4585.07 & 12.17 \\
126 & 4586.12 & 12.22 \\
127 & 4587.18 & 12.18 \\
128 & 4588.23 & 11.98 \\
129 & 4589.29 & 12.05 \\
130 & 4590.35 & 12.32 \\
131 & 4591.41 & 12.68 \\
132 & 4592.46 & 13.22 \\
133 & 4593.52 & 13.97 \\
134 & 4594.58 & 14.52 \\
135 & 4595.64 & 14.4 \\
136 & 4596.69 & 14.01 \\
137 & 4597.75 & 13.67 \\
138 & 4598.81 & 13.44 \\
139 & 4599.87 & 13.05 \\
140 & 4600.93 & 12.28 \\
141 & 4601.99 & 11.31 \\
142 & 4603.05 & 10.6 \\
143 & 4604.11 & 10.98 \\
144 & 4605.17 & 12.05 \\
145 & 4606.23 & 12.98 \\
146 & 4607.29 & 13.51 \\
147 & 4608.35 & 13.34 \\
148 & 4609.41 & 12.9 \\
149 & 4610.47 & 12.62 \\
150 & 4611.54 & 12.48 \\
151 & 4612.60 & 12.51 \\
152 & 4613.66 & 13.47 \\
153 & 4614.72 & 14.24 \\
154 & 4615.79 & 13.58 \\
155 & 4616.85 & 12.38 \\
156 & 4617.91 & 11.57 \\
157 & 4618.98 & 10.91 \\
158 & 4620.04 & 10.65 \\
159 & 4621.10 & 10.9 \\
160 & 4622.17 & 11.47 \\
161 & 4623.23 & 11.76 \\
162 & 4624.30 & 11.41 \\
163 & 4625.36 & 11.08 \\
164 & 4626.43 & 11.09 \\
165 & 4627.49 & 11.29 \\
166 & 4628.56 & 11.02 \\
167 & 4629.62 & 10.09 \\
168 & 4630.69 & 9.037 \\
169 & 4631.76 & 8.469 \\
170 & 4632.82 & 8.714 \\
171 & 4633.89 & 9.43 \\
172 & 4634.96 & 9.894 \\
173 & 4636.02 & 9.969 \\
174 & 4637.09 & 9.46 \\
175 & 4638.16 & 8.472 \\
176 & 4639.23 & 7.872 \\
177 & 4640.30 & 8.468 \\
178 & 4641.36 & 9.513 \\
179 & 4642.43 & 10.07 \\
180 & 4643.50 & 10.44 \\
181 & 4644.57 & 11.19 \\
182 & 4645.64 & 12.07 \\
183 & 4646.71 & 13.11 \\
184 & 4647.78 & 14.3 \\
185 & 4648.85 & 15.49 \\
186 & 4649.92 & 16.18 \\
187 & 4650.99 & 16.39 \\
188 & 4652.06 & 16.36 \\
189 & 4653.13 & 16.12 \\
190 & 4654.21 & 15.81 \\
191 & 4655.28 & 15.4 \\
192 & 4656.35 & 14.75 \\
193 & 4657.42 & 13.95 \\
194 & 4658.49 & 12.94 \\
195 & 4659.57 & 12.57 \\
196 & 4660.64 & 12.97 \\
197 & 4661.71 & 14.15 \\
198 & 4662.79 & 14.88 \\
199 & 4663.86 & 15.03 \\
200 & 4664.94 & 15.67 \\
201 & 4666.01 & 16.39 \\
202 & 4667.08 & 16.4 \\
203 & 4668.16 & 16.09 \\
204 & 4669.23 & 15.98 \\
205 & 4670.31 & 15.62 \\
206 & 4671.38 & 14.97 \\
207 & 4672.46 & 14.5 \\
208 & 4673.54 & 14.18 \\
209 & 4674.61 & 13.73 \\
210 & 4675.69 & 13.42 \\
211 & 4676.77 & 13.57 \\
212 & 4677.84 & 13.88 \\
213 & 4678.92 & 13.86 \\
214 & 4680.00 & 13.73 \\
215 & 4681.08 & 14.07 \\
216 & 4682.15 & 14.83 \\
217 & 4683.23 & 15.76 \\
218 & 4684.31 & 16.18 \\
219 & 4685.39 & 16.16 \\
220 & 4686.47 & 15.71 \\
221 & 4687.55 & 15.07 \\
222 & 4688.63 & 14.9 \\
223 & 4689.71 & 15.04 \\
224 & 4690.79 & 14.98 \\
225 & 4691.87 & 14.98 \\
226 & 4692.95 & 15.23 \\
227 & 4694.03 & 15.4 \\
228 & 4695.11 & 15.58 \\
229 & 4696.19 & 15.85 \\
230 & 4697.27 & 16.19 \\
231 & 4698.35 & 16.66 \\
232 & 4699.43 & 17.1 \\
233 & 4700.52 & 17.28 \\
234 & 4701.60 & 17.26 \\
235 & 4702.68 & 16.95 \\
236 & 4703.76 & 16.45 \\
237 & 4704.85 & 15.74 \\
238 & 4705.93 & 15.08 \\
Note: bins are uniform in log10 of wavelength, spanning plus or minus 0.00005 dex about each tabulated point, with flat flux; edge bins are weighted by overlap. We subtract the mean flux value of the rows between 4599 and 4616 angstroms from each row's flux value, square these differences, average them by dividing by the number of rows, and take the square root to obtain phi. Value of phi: 1.0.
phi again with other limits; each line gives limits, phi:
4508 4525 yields 0.5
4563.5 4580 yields 0.5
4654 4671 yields 1.2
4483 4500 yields 0.8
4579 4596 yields 0.8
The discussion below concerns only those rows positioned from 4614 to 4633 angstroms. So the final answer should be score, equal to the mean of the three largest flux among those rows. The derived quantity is 13.4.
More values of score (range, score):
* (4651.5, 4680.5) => 16.4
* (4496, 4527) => 13.0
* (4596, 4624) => 14.0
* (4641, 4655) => 16.3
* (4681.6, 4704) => 17.2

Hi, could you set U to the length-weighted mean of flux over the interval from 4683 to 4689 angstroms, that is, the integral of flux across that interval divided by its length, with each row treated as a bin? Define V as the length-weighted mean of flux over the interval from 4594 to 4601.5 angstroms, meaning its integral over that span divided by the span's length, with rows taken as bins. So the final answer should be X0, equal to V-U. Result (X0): -2.0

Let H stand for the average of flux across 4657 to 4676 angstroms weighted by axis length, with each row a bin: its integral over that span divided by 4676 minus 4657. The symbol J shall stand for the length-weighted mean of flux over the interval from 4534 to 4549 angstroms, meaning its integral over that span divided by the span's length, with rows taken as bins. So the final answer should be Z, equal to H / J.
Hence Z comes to 1.14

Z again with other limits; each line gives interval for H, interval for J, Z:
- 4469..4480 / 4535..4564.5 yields 0.97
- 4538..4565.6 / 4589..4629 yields 0.98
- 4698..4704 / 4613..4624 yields 1.41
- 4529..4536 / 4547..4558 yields 1.12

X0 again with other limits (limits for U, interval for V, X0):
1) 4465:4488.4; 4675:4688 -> 2.9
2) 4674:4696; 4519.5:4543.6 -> -2.2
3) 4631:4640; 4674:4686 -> 5.5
